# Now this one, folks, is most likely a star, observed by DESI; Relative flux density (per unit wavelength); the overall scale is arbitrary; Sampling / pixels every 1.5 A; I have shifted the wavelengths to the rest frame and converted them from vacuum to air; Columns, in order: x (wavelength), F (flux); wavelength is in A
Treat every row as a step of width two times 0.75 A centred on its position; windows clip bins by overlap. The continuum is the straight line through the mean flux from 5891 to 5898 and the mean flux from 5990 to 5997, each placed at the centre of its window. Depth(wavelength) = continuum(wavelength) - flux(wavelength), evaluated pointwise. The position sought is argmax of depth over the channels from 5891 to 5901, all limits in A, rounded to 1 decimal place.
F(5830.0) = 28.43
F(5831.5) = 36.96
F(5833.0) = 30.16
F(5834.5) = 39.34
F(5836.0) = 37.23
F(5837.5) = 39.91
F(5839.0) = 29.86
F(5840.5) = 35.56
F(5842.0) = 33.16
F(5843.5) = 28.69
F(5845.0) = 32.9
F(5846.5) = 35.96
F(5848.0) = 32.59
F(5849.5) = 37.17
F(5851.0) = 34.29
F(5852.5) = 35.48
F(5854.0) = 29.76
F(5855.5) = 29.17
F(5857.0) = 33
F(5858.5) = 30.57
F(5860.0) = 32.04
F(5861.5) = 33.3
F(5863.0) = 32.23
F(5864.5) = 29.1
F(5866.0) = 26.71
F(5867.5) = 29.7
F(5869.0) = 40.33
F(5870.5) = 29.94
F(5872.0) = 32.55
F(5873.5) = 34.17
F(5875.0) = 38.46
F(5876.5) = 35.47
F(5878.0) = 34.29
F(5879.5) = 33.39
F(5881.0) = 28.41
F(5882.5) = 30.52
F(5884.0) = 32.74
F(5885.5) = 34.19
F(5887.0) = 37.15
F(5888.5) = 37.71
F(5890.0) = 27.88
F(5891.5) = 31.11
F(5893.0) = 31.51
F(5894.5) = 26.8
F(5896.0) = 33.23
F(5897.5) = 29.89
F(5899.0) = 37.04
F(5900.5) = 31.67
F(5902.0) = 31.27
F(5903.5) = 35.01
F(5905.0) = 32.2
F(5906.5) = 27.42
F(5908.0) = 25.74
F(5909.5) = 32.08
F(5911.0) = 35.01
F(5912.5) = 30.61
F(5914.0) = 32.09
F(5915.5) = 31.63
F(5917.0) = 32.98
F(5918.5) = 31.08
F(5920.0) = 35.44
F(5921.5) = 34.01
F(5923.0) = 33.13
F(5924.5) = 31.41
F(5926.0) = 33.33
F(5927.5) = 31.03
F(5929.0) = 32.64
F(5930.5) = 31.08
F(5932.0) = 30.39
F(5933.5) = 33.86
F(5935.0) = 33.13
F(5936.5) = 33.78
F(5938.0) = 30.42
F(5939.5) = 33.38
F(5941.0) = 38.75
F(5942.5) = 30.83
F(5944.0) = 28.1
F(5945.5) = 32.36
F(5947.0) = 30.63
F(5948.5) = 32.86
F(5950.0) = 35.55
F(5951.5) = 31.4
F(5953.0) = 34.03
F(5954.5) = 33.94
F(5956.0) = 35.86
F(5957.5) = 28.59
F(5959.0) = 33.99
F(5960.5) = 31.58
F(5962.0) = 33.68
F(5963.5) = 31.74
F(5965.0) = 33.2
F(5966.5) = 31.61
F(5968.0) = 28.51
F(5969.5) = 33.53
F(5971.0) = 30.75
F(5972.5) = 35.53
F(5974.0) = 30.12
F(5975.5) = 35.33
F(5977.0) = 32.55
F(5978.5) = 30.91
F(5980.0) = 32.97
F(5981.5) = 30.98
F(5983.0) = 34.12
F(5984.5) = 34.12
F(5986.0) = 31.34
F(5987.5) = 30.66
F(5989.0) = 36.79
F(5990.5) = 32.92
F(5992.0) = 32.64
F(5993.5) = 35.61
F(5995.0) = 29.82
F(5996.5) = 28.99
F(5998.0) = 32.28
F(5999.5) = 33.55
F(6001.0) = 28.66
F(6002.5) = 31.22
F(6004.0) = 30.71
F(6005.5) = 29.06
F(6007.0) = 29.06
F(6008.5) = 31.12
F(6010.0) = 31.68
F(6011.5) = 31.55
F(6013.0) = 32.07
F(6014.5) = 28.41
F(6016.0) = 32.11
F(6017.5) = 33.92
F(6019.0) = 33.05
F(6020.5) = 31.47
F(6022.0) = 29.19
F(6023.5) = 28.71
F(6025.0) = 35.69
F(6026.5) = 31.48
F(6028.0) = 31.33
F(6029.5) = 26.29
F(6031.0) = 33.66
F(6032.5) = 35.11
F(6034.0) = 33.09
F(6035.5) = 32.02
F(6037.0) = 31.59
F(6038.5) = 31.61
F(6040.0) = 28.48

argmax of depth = 5894.5 A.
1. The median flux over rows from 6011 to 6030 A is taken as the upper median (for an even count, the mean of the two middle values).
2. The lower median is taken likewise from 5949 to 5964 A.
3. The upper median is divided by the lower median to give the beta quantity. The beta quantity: 0.93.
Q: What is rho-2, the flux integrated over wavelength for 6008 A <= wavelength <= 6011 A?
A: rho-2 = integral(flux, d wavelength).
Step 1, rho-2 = 94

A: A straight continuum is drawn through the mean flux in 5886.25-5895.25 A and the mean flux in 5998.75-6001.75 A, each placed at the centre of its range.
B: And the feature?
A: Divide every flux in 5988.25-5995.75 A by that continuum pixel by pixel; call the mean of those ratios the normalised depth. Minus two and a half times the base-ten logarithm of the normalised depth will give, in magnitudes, -0.080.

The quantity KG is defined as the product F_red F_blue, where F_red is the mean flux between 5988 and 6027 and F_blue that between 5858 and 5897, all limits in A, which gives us 1025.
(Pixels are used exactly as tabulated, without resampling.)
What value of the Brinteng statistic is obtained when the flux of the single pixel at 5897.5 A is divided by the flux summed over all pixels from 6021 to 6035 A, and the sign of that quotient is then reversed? -0.105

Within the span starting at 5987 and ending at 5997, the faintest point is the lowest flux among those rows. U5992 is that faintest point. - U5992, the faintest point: 28.99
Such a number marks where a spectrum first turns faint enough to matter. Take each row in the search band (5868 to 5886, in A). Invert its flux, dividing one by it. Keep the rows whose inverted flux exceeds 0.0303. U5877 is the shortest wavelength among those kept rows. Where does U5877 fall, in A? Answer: 5870.5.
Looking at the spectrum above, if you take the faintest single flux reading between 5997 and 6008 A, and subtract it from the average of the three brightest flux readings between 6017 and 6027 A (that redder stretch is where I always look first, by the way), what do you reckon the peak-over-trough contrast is 6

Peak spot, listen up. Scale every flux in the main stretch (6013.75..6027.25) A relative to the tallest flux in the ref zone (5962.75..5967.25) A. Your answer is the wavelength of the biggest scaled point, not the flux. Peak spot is 6025.0 A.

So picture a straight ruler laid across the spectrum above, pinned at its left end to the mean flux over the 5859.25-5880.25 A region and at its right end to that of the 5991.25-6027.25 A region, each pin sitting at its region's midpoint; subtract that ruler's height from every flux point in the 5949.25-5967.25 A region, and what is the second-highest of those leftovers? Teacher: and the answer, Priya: 3.5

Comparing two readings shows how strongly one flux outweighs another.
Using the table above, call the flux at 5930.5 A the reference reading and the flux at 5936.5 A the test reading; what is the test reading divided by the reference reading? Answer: 1.09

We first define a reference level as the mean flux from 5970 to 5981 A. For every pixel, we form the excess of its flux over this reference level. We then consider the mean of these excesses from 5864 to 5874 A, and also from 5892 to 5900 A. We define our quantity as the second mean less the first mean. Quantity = -0.1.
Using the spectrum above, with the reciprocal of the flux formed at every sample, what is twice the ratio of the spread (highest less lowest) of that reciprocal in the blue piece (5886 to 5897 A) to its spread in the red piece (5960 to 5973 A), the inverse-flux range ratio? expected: 3.12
